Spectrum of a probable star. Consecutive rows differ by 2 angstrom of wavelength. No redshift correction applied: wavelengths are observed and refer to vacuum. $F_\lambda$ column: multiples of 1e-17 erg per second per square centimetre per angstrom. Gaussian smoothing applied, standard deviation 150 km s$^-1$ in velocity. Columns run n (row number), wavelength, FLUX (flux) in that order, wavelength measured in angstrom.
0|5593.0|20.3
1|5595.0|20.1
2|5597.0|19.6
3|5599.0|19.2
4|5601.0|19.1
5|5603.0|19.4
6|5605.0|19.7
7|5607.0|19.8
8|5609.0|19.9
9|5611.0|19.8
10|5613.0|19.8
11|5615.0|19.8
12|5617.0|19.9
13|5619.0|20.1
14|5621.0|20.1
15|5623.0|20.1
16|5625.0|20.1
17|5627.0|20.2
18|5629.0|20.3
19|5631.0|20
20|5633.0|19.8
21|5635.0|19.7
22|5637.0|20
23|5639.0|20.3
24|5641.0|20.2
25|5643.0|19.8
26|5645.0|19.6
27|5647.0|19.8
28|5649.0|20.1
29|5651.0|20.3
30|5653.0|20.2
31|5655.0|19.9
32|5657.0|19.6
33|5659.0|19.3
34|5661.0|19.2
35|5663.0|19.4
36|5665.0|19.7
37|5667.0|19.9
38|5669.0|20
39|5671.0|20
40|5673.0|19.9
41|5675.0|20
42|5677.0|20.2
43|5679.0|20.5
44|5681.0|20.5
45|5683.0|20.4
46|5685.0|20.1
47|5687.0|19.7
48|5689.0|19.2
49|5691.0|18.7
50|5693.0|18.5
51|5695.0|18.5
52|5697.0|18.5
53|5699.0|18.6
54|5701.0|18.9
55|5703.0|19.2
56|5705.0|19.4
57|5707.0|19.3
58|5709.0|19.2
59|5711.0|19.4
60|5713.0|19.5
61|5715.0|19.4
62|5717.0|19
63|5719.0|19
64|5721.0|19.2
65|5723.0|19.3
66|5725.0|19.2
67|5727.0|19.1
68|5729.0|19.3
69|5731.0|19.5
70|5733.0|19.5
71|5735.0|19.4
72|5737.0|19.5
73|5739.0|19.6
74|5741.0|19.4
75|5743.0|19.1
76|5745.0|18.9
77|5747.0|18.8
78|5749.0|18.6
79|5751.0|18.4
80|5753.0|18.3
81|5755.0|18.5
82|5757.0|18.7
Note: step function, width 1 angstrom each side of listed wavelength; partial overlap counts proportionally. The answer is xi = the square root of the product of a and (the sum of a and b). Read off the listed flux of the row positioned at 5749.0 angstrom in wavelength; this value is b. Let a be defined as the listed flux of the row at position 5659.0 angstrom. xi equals 27.05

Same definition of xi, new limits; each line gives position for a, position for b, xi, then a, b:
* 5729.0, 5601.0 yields 27.22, 19.3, 19.1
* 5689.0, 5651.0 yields 27.54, 19.2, 20.3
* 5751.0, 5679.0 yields 26.75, 18.4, 20.5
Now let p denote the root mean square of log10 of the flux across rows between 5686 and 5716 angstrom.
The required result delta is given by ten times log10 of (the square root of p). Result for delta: 0.536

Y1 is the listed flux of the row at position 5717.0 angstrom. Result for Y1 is 19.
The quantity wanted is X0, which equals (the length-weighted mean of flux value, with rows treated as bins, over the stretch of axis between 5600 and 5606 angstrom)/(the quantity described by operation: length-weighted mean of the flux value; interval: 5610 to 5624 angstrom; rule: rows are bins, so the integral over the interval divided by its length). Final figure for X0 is 0.97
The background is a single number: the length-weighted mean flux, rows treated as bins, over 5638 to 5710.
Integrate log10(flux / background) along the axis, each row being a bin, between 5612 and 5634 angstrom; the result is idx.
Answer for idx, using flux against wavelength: 0.2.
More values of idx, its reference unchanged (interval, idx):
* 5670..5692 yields 0.1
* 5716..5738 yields -0.2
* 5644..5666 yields 0.1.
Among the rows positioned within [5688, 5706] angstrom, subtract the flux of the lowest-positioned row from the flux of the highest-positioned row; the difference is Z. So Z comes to 0.20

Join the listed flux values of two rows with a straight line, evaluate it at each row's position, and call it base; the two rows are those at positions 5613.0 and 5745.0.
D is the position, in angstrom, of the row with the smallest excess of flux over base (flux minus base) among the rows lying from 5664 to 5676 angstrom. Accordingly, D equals 5665.0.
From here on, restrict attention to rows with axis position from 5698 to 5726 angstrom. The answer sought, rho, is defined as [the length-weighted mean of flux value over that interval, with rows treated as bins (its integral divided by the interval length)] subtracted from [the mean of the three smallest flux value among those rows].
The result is -0.35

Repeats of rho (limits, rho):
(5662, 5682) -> -0.34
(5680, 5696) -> -0.88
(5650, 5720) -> -1.02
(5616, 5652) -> -0.32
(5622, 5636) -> -0.20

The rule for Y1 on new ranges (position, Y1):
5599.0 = 19.2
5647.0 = 19.8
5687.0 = 19.7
